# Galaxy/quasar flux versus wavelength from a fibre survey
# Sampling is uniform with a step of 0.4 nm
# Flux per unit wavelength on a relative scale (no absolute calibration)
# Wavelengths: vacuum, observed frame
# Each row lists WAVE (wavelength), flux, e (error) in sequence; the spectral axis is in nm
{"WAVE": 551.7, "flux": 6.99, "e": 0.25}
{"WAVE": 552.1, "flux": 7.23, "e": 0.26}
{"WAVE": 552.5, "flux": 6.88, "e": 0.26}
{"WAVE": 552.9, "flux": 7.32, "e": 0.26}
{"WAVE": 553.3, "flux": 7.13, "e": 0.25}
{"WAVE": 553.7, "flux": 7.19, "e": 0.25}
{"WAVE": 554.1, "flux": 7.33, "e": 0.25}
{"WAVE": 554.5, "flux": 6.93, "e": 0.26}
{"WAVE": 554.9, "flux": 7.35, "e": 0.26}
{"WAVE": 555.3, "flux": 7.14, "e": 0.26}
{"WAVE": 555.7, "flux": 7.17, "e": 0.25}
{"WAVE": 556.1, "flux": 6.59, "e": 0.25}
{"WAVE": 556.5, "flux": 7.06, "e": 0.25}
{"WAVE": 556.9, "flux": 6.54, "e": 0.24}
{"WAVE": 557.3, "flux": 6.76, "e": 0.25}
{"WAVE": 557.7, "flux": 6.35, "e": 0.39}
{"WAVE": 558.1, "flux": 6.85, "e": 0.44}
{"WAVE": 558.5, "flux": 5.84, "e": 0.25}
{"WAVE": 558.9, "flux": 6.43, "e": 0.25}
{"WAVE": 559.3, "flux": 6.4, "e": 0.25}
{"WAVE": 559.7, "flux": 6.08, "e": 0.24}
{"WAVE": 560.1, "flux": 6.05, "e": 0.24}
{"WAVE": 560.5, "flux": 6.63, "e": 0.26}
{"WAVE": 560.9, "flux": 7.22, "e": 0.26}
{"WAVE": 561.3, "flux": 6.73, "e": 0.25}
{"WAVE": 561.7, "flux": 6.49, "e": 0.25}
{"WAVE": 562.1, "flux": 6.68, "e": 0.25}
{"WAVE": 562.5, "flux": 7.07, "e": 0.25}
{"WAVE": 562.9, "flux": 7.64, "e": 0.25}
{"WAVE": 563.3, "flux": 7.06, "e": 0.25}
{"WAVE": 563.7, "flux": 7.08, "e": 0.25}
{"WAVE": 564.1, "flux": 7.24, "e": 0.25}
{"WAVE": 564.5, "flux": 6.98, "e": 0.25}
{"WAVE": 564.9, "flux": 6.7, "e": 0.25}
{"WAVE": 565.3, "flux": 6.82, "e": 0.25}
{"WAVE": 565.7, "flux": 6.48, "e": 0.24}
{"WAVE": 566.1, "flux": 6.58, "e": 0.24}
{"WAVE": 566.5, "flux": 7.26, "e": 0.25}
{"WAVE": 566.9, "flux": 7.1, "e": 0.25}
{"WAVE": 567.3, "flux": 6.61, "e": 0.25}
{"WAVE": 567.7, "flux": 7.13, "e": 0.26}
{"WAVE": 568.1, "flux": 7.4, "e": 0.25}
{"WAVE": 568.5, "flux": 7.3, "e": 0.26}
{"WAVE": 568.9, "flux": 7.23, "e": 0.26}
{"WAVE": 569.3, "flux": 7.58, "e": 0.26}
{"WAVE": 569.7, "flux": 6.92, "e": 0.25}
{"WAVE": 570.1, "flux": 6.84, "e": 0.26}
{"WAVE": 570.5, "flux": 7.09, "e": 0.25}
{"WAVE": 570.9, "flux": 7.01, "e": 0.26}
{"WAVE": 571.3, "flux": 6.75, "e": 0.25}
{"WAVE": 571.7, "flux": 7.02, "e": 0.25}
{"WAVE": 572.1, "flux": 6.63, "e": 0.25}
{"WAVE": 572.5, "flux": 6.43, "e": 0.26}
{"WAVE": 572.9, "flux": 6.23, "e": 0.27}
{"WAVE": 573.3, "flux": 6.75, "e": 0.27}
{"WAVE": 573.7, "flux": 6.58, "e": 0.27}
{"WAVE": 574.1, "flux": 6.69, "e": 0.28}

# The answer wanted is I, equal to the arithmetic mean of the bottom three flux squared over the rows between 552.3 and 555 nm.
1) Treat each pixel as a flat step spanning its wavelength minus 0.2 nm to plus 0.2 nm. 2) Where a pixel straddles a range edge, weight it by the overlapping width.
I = 48.7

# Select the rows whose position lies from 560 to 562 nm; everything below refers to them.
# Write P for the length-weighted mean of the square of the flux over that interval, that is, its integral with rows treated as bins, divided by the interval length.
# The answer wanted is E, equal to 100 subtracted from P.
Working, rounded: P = 44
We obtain -56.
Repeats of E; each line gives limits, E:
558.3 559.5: -61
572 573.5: -58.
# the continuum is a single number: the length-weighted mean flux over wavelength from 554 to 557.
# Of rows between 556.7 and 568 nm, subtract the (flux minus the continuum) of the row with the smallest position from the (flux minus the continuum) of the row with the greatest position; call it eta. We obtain 0.6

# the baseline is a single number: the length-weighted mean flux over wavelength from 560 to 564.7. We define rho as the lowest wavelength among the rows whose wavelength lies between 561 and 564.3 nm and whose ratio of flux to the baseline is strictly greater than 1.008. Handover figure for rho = 562.5 nm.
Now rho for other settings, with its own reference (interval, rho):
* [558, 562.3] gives 560.9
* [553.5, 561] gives 553.7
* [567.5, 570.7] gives 567.7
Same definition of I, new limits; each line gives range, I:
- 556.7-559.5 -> 38.5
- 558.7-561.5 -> 38.2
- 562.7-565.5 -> 46.7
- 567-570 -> 47.5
